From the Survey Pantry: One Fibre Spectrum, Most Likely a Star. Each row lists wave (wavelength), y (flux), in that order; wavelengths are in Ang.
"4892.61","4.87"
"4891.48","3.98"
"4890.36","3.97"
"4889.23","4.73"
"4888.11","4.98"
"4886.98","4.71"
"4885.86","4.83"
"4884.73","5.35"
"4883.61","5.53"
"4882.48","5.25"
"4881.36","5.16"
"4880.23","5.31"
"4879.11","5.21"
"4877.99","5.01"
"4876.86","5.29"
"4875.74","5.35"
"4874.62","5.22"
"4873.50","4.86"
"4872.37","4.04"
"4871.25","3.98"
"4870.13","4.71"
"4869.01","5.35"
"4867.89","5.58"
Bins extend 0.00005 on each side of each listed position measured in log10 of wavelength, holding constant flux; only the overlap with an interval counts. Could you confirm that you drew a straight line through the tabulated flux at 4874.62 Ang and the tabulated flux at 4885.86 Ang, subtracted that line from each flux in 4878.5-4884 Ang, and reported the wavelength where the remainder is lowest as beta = 4879.11 Ang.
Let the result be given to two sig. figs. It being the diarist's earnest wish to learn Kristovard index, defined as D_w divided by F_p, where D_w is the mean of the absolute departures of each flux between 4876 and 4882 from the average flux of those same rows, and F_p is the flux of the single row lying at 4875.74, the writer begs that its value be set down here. 0.017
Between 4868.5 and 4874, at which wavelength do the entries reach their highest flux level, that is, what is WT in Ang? 4869.01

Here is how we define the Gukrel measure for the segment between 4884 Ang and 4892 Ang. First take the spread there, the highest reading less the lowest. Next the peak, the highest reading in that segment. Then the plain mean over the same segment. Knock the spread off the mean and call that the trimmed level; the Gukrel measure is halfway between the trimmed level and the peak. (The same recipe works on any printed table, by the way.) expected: 4.3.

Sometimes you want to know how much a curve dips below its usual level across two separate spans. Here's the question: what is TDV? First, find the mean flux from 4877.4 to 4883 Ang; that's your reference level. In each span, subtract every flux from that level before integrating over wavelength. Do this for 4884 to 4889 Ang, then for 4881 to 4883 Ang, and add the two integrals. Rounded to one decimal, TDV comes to 1.0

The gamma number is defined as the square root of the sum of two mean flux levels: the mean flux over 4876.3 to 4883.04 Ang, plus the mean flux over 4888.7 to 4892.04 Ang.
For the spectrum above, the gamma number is 3.07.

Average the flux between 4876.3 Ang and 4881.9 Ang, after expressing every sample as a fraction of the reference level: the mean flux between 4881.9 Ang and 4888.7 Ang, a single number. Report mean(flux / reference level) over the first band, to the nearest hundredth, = 1.02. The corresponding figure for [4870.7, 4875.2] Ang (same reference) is 0.89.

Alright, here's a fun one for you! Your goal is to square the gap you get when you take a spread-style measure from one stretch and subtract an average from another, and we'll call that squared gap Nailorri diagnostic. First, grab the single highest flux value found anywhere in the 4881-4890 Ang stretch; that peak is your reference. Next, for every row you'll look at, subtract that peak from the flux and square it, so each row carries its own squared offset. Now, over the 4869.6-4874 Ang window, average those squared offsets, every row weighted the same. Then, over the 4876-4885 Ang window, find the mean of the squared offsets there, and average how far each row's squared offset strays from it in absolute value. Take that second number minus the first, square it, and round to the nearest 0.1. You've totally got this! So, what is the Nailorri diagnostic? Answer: 1.9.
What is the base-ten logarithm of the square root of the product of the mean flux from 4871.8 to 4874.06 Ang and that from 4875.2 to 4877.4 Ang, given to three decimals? 0.687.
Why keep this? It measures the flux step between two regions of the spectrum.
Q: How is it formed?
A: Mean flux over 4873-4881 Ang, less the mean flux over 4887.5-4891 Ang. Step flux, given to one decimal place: 0.6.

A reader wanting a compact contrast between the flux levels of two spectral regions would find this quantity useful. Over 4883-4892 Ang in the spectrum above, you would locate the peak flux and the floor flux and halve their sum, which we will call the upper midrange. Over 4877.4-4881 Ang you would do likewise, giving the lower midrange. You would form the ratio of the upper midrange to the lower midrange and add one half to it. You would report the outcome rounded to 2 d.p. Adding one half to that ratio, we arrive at 1.42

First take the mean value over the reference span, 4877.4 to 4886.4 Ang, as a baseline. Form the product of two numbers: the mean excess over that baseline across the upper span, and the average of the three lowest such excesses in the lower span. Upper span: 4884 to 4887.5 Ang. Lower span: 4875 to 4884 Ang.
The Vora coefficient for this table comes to 0.02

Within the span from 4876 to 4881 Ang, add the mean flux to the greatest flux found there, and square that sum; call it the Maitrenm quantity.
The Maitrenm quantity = 111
